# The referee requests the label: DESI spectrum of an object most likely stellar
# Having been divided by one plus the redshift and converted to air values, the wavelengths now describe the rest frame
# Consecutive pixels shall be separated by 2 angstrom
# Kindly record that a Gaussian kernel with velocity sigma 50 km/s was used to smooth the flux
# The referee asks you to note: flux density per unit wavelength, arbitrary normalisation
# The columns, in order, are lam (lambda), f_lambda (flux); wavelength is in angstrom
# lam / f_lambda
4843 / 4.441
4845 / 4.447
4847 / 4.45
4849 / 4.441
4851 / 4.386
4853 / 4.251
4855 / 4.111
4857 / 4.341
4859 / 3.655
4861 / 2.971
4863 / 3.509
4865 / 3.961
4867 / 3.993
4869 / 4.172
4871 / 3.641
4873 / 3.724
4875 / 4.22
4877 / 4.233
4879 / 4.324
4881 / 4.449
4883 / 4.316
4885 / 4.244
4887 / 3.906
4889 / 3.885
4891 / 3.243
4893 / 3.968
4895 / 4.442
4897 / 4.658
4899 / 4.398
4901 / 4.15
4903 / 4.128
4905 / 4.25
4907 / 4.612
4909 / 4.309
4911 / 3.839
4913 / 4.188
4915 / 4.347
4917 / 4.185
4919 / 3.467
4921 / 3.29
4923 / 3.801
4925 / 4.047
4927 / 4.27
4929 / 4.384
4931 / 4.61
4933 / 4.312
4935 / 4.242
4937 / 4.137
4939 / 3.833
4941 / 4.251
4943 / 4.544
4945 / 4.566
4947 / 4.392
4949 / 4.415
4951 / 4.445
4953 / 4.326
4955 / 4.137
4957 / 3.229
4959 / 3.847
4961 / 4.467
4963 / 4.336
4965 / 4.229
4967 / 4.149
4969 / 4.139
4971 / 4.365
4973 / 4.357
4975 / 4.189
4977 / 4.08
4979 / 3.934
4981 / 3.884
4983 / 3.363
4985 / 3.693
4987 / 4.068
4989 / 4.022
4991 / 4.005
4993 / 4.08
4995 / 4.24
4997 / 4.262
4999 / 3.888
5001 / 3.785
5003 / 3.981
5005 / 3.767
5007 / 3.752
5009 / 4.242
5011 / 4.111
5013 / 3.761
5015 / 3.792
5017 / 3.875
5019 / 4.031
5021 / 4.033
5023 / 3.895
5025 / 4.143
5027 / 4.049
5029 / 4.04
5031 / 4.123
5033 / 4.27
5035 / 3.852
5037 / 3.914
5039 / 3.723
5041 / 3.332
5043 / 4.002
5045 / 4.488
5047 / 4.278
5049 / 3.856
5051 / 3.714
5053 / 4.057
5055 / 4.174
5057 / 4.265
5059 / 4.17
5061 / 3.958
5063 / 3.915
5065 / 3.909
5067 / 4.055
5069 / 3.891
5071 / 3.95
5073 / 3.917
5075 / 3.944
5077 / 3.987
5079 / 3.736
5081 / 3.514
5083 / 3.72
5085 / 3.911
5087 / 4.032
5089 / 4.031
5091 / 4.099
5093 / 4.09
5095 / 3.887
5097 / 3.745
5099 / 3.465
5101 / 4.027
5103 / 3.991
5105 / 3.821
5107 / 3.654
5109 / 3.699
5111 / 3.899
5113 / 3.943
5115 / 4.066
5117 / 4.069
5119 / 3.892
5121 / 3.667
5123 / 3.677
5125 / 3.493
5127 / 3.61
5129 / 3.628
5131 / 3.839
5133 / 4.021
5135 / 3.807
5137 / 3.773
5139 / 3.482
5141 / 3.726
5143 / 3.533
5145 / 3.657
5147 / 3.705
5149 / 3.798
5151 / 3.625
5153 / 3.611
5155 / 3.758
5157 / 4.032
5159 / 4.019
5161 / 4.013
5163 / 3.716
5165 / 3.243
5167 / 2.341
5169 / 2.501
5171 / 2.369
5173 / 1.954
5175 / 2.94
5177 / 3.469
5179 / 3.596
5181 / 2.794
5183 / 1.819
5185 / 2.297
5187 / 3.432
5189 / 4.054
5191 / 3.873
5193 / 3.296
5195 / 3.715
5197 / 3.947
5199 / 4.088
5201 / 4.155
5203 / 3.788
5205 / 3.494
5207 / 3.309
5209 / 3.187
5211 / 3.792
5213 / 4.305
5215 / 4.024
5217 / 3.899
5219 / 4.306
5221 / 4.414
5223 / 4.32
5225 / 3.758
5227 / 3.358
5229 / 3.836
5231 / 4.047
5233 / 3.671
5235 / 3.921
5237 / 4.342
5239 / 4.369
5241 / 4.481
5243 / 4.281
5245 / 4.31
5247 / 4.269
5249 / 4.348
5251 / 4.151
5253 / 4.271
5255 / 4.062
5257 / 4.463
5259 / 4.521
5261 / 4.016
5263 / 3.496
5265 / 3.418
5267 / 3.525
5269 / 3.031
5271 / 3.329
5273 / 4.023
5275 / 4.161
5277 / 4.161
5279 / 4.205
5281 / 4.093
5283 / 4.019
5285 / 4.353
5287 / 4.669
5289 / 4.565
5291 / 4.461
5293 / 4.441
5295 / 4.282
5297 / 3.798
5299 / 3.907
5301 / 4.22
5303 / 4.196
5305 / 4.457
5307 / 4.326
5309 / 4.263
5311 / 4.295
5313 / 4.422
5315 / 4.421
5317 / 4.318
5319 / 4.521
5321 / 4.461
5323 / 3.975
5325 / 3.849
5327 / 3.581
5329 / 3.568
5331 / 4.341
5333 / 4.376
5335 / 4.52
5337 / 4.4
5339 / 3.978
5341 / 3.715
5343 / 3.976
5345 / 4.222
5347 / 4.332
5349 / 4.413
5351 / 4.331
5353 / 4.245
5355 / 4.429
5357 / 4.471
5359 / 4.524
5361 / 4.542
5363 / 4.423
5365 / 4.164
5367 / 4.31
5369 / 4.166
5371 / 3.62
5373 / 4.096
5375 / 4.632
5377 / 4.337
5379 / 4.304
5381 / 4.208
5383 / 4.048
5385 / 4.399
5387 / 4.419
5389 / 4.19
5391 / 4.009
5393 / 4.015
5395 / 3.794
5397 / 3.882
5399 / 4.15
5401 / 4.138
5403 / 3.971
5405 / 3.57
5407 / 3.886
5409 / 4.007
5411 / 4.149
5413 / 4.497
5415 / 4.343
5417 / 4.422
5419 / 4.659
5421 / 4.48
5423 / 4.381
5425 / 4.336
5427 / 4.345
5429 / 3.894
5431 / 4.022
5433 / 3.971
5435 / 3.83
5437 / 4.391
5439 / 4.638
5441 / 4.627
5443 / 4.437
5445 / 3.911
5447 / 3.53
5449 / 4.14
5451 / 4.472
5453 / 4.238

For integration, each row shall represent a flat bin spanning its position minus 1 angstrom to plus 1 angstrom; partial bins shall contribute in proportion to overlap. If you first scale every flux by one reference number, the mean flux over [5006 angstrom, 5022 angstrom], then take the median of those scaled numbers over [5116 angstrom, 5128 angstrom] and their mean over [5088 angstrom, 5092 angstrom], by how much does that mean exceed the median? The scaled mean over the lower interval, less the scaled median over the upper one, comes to 0.10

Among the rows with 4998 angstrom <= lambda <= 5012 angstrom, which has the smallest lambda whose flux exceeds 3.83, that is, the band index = 4999 angstrom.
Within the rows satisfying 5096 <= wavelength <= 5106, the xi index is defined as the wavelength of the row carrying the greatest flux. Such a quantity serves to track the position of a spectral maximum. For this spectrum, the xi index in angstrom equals 5101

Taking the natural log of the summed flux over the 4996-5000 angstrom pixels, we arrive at 2.10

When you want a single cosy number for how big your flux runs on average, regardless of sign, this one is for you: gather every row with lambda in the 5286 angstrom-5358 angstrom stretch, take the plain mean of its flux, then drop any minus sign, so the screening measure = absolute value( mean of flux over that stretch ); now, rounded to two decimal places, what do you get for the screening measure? 4.24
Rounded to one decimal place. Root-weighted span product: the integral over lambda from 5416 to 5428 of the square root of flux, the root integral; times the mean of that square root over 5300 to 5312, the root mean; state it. 52.4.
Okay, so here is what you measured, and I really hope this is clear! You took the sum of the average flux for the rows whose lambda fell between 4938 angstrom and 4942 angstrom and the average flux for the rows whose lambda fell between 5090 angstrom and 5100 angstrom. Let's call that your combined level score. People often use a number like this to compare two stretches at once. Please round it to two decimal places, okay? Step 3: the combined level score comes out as 7.90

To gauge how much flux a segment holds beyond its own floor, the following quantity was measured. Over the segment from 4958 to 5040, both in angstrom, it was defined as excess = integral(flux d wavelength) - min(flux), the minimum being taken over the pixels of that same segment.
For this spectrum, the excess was 326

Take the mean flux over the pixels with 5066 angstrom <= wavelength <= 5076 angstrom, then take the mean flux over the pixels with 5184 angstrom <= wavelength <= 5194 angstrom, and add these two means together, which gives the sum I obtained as 7.34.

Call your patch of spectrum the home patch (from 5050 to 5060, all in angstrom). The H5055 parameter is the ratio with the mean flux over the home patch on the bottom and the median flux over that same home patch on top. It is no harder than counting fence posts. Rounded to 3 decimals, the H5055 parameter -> 1.023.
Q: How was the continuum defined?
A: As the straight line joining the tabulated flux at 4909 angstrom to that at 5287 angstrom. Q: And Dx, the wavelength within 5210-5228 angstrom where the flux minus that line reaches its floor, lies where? 5227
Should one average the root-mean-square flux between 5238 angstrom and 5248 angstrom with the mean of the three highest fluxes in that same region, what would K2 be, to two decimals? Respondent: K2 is 4.36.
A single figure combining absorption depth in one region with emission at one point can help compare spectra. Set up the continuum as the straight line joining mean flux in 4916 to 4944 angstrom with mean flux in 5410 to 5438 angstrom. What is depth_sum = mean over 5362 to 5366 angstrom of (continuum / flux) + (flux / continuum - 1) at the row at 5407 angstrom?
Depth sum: 0.90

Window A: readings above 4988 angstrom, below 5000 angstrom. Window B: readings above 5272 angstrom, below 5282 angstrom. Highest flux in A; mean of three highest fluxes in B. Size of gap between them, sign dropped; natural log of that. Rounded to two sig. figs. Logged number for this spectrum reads -2.4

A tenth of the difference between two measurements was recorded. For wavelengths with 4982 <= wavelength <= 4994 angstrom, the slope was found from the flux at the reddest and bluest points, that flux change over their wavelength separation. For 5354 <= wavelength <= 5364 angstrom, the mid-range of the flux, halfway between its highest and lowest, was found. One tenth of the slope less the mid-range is -0.441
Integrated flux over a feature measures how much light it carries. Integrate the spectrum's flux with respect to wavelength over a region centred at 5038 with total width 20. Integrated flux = 80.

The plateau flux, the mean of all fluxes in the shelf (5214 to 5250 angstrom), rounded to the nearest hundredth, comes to 4.11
